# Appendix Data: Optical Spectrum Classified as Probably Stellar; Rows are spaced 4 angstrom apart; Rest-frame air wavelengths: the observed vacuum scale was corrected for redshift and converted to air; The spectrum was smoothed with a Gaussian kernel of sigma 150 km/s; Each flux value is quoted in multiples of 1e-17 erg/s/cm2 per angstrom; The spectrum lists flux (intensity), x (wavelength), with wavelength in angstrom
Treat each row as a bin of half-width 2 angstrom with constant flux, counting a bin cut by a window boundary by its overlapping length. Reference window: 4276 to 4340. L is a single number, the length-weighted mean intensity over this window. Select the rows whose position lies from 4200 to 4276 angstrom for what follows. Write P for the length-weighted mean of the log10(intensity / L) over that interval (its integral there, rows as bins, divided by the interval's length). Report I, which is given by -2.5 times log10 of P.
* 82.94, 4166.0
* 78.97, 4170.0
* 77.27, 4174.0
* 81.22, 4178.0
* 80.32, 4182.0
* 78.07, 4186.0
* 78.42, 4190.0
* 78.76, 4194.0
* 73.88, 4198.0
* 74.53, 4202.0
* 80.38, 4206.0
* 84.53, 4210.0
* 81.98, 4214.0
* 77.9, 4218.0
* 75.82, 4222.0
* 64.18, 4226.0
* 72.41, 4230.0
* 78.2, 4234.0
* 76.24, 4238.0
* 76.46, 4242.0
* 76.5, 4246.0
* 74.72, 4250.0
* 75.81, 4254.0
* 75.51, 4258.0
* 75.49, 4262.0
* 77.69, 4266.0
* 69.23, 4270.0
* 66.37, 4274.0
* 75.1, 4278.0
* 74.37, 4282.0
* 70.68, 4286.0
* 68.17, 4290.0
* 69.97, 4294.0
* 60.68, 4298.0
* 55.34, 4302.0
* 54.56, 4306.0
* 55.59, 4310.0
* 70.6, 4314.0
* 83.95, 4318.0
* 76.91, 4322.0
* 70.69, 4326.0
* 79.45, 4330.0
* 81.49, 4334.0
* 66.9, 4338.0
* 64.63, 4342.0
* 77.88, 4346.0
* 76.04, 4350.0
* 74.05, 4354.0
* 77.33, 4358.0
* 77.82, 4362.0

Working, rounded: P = 0.034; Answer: 3.67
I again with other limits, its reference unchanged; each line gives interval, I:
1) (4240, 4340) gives 5.34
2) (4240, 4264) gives 3.60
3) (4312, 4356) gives 3.82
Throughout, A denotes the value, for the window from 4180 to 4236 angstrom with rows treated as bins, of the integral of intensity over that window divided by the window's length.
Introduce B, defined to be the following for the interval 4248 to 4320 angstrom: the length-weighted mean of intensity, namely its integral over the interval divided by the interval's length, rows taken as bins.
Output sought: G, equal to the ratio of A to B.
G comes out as 1.11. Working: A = 77.1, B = 69.7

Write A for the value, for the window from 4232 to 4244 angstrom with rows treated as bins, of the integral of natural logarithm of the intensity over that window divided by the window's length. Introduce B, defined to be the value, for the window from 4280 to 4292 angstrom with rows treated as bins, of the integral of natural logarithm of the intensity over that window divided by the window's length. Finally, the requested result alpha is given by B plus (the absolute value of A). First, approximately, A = 4.343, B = 4.263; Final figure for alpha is 8.61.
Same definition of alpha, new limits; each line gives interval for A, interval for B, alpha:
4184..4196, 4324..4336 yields 8.71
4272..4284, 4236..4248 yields 8.61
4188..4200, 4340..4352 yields 8.63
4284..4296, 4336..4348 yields 8.49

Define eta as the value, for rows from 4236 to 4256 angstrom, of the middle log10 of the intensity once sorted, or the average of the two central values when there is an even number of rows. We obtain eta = 1.88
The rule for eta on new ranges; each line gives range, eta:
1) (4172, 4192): 1.89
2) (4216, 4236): 1.88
